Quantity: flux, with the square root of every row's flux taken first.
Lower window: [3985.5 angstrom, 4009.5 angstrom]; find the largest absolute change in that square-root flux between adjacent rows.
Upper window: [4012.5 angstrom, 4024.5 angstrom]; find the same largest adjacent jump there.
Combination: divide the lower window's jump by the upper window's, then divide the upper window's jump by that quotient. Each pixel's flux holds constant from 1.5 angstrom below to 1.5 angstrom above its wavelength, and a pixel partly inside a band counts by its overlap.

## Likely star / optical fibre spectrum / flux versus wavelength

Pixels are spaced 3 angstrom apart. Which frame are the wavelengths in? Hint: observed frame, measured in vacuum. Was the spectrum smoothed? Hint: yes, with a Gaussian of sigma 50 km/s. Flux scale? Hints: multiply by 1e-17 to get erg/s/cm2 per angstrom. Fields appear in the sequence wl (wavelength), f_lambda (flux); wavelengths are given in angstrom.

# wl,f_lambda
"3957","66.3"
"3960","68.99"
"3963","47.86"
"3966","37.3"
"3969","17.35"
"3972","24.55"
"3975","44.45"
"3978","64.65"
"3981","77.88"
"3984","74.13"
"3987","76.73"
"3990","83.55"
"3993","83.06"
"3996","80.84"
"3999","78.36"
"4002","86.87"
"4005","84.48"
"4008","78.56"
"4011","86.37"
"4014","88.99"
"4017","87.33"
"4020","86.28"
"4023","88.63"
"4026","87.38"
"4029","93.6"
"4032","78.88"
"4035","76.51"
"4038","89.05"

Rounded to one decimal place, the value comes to 0.0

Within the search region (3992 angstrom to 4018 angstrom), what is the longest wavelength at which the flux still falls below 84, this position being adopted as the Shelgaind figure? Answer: 4008 angstrom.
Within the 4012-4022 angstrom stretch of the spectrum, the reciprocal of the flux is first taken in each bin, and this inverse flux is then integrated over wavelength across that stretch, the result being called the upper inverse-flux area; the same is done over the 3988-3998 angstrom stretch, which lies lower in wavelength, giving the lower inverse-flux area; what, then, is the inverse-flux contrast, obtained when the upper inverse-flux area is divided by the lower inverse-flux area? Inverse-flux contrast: 0.94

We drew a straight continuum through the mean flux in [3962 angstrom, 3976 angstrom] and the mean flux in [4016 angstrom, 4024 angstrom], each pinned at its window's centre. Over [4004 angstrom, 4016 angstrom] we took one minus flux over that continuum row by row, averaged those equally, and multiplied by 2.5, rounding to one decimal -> -0.3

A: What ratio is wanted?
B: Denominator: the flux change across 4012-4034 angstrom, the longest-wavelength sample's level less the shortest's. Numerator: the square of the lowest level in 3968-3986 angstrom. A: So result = -30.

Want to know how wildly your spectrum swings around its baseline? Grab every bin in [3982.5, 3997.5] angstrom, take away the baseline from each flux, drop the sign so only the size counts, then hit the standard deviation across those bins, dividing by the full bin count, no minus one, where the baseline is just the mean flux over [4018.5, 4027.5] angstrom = 3.7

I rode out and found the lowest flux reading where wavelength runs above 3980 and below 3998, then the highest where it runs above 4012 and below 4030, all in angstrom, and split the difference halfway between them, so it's 84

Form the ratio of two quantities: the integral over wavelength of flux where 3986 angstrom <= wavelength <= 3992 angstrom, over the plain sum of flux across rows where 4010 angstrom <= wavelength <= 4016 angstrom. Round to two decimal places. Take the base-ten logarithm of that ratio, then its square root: 0.66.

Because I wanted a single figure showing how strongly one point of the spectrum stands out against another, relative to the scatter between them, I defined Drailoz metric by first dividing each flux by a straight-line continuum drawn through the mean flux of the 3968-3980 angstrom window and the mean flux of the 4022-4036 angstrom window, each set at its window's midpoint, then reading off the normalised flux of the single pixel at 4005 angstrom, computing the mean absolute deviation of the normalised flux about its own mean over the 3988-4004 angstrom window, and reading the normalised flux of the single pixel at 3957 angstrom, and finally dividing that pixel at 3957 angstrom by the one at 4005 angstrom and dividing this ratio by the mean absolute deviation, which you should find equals 23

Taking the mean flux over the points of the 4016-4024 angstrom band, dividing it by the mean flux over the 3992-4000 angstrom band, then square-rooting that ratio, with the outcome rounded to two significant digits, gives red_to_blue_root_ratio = 1.0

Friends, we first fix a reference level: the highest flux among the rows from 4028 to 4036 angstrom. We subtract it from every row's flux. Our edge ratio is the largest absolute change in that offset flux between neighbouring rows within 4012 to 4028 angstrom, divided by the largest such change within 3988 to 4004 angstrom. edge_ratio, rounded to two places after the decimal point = 0.28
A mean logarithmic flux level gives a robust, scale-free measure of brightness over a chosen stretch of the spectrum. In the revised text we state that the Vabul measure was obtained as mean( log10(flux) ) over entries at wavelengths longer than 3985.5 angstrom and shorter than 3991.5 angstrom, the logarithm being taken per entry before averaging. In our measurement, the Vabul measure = 1.90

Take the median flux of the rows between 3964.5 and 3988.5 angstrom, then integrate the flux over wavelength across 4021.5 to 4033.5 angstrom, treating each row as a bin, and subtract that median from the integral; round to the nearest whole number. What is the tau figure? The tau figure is 991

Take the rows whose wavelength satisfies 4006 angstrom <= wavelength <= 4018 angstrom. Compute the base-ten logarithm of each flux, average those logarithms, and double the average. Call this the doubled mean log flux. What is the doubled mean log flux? 3.86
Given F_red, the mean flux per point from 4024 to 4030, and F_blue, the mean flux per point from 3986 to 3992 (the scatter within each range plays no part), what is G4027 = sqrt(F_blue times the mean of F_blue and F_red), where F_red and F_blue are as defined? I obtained 83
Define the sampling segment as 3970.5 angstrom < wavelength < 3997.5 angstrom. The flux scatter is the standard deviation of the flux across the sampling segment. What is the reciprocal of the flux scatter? 0.05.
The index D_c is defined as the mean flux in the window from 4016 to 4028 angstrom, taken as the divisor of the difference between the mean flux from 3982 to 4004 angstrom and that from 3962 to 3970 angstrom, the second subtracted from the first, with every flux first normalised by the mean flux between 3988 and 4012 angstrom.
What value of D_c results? 0.53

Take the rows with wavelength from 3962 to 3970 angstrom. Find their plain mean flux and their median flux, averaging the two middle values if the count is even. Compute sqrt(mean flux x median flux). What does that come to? 36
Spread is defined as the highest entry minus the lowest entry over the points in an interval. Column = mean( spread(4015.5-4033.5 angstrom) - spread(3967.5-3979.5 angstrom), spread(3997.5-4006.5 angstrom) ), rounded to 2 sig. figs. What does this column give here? -12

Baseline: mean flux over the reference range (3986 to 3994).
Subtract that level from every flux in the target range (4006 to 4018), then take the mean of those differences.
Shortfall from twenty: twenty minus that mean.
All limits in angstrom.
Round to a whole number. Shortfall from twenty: 16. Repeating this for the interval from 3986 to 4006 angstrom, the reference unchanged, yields 19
